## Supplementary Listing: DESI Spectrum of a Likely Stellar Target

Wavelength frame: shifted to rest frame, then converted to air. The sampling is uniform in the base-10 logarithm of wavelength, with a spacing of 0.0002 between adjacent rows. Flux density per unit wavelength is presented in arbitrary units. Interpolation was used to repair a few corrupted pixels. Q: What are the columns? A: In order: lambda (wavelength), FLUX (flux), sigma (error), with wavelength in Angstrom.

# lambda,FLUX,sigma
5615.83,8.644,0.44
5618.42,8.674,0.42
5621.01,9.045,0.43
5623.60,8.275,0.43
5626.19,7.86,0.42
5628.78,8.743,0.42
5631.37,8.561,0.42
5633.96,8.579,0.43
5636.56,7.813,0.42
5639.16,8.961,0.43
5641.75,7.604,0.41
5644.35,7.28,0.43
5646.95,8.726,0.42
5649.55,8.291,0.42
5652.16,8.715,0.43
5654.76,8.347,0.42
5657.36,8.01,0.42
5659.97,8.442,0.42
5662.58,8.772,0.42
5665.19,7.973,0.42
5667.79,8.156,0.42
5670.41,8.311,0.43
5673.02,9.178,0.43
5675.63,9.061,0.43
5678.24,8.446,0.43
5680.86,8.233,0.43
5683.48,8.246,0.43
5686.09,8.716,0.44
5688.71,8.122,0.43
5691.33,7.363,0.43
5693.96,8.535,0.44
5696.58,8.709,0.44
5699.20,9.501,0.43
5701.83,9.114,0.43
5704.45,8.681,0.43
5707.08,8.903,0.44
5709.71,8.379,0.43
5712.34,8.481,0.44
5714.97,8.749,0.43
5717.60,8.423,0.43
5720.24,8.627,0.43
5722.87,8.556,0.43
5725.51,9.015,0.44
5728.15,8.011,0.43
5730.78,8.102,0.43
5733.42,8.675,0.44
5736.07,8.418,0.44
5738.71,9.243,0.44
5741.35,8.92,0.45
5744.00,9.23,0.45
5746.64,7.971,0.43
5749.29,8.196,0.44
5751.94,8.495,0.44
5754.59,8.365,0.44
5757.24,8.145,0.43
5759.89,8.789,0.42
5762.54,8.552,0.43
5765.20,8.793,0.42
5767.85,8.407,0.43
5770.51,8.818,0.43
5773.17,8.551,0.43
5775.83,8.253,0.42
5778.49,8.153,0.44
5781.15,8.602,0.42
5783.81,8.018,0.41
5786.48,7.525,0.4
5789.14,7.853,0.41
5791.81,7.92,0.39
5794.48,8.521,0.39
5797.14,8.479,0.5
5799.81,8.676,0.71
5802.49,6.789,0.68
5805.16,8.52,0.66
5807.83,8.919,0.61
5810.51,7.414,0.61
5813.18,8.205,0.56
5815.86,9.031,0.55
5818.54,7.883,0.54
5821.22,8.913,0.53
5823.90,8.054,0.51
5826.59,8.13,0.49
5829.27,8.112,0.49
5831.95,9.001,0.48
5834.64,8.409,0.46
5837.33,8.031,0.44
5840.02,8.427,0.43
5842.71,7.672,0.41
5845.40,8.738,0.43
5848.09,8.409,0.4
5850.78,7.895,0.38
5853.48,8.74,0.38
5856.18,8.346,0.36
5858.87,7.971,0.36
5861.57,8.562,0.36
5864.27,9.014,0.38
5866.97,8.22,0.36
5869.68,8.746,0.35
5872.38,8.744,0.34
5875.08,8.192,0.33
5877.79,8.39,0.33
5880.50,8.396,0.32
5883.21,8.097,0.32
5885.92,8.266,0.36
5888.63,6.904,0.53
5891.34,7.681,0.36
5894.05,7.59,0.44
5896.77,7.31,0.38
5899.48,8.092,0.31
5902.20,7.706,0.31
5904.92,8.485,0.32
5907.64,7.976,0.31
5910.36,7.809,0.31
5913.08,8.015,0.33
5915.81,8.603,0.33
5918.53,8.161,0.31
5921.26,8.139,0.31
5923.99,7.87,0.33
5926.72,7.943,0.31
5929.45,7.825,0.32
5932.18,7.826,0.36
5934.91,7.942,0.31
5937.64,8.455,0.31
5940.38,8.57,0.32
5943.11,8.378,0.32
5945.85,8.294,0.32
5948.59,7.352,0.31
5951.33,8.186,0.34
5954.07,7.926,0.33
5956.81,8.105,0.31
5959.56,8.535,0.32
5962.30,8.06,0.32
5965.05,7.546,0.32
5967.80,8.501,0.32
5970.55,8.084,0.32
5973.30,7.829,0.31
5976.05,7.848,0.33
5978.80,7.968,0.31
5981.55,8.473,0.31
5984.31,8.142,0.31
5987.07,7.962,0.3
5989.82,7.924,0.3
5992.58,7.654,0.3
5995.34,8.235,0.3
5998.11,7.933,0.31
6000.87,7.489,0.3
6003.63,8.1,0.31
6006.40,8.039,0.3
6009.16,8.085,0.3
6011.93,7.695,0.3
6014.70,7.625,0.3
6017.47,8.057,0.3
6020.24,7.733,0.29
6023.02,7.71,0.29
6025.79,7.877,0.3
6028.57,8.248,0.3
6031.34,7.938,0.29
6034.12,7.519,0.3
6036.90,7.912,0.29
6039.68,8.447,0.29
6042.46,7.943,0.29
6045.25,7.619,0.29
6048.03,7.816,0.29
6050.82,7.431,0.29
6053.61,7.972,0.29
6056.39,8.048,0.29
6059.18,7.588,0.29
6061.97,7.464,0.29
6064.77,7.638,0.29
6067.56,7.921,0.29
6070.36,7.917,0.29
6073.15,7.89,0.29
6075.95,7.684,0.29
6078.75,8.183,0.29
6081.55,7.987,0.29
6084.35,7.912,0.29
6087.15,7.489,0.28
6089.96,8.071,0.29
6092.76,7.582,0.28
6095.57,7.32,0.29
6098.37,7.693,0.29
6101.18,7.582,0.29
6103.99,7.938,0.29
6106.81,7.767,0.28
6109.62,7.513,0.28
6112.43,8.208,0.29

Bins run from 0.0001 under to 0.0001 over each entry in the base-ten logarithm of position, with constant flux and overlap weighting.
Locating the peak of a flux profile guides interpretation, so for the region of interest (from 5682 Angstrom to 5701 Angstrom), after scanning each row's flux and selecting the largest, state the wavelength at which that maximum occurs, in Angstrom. 5699.20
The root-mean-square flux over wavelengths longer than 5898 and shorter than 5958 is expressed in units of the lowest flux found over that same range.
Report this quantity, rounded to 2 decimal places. 1.10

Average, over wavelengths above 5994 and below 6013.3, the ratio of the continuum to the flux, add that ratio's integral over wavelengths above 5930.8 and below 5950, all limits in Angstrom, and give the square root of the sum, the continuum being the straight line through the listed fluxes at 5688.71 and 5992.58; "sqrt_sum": 4.39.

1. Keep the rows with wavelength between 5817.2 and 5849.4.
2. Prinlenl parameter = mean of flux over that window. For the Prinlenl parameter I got 8.31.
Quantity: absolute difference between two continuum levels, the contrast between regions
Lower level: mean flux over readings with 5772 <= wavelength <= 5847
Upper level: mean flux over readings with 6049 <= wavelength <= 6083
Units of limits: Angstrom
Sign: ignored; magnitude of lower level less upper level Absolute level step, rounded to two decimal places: 0.43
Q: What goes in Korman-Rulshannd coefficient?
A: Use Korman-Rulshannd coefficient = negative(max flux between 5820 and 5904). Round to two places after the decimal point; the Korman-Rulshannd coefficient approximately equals -9.01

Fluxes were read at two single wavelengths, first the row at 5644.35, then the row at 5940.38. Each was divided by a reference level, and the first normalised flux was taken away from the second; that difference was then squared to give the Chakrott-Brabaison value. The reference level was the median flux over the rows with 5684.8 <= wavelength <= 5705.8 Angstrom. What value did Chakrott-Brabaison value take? 0.022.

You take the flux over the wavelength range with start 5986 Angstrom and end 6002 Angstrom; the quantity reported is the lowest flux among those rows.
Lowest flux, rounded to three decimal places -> 7.489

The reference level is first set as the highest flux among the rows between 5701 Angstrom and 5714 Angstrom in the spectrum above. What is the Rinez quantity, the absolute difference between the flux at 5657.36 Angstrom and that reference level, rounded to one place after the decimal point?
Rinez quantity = 1.1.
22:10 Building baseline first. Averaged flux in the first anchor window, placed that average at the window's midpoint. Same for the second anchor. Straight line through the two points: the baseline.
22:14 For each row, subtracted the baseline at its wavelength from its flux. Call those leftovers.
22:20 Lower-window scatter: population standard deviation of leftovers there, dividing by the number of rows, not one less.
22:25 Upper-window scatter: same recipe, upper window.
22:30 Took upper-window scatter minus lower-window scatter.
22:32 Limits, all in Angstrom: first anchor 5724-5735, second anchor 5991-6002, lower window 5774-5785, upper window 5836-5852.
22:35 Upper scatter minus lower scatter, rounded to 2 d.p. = 0.15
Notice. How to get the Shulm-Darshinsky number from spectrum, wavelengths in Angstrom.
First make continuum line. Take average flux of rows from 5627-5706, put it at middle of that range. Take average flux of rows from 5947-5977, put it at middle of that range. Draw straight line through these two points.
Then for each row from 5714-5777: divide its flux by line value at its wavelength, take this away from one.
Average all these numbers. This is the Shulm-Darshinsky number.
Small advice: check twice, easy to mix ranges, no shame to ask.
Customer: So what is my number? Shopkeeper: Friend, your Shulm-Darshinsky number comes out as -0.028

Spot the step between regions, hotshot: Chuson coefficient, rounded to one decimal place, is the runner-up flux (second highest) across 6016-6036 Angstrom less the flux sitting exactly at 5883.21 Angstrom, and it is 0.0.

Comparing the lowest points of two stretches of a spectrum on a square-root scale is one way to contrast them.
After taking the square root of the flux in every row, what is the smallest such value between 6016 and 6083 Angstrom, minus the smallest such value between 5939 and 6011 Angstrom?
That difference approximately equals 0.015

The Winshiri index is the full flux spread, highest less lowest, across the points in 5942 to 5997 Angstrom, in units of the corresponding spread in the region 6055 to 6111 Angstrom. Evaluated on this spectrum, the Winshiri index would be 1.4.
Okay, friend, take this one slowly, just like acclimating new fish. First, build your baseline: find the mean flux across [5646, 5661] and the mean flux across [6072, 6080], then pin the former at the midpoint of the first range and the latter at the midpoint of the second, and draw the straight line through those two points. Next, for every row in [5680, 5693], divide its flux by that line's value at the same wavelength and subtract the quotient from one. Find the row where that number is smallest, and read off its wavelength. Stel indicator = 5686.09 Angstrom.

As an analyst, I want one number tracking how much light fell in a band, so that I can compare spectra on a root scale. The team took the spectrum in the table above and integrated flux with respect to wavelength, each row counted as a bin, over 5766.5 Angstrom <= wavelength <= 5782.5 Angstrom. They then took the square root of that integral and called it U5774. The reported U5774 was 12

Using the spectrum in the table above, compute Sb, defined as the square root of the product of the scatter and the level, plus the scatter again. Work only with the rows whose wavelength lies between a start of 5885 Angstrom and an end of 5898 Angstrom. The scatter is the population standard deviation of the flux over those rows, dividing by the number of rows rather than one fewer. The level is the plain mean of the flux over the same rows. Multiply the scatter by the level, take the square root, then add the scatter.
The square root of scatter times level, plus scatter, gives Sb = 2.29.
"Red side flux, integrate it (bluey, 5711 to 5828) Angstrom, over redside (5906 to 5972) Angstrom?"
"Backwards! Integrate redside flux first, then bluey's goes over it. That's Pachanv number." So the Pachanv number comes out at 1.8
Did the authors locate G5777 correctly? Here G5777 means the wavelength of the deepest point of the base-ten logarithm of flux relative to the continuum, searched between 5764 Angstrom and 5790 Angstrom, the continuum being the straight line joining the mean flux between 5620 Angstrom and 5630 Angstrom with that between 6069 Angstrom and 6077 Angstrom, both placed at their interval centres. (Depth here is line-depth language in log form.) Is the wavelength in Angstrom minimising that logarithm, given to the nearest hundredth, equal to 5786.48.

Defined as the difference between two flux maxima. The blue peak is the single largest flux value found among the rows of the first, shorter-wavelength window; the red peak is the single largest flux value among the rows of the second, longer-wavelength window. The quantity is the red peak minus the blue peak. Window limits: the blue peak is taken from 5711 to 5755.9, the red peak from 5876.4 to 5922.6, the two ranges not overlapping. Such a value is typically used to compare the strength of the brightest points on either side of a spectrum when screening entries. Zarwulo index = -0.6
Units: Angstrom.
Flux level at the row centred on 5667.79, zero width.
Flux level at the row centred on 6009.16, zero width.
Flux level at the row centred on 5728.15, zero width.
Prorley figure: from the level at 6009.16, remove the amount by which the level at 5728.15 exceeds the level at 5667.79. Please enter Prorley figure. 8.23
